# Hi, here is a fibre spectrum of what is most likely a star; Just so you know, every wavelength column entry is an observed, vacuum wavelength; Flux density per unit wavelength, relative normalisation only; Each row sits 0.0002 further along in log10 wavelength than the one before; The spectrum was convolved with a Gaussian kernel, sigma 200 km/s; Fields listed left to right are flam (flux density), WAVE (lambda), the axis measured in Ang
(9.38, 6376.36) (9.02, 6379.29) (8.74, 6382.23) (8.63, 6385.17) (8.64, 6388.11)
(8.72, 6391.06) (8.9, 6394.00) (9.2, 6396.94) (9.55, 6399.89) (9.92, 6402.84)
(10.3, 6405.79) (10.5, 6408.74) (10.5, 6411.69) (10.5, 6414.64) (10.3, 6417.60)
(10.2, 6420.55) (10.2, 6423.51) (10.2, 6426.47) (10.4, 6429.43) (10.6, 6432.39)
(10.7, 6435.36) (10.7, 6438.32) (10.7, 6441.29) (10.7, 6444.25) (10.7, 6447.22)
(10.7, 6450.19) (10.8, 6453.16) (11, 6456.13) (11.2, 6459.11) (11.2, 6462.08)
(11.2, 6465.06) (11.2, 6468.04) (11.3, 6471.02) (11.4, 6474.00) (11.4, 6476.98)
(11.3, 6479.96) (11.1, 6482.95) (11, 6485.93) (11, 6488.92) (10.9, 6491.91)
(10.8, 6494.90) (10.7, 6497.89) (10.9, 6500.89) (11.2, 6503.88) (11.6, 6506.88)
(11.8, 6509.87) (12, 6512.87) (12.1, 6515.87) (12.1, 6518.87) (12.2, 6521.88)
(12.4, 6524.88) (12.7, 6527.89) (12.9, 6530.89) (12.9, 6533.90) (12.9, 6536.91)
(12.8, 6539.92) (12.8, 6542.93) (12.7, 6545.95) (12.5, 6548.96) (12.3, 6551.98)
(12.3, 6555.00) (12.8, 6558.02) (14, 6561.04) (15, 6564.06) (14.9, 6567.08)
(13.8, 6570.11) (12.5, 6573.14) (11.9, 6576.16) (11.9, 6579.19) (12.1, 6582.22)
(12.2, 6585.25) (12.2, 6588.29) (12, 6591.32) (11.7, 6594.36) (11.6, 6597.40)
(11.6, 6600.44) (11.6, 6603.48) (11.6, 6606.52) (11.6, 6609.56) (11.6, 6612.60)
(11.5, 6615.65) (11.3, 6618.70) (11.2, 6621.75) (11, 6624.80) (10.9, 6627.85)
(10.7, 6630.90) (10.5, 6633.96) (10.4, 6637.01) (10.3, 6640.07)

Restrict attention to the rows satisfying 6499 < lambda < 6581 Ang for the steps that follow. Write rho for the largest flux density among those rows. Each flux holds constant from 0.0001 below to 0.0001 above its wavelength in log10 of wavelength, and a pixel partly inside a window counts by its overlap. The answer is 15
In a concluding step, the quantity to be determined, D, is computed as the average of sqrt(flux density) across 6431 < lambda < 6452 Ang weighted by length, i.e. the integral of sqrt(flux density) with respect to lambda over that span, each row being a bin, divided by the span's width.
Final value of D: 3.27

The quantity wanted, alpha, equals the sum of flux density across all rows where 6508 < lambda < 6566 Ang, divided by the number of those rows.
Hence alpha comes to 12.7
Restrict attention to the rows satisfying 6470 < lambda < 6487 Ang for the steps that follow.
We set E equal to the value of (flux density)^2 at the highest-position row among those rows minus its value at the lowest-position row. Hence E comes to -7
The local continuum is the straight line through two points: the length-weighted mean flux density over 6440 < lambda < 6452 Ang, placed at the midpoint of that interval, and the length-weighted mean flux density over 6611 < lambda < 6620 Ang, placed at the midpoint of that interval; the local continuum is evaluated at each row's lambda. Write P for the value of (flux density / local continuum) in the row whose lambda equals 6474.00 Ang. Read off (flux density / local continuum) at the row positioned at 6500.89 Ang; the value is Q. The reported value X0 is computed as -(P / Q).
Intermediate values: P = 1.05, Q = 1.00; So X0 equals -1.06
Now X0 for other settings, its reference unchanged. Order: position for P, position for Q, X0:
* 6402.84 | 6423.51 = -0.98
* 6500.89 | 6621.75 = -1.02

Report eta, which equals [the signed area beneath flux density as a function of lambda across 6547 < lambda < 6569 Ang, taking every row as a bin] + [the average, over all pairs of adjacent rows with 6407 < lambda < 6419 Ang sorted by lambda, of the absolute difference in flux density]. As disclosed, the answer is 295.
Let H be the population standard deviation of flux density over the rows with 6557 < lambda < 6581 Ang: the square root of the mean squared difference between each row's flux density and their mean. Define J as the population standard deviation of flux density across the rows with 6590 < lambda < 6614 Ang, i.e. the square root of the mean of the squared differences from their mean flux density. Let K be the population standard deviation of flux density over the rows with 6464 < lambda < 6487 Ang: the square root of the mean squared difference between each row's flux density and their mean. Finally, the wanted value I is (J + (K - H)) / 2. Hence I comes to -0.45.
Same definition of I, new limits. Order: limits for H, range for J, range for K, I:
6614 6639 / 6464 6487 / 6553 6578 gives 0.44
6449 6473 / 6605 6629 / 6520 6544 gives 0.15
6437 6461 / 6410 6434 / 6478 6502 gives 0.07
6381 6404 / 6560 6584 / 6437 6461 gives 0.48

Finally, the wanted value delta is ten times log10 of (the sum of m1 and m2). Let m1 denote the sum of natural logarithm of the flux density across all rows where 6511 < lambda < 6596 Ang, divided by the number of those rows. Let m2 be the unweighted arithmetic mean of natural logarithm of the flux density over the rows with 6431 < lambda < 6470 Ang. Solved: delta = 6.923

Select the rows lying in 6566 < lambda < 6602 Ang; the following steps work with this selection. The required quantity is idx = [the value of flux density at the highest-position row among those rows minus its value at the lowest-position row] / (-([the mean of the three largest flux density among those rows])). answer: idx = 0.24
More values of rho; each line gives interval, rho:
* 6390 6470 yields 11.2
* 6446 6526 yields 12.4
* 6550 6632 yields 15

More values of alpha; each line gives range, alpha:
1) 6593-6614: 11.6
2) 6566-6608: 12.3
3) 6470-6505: 11.1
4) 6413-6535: 11.2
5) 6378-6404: 9.0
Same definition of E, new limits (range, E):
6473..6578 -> 12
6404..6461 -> 19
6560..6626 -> -75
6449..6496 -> 2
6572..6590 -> -7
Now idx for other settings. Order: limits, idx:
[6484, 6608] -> -0.04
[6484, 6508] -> -0.05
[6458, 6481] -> -0.01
